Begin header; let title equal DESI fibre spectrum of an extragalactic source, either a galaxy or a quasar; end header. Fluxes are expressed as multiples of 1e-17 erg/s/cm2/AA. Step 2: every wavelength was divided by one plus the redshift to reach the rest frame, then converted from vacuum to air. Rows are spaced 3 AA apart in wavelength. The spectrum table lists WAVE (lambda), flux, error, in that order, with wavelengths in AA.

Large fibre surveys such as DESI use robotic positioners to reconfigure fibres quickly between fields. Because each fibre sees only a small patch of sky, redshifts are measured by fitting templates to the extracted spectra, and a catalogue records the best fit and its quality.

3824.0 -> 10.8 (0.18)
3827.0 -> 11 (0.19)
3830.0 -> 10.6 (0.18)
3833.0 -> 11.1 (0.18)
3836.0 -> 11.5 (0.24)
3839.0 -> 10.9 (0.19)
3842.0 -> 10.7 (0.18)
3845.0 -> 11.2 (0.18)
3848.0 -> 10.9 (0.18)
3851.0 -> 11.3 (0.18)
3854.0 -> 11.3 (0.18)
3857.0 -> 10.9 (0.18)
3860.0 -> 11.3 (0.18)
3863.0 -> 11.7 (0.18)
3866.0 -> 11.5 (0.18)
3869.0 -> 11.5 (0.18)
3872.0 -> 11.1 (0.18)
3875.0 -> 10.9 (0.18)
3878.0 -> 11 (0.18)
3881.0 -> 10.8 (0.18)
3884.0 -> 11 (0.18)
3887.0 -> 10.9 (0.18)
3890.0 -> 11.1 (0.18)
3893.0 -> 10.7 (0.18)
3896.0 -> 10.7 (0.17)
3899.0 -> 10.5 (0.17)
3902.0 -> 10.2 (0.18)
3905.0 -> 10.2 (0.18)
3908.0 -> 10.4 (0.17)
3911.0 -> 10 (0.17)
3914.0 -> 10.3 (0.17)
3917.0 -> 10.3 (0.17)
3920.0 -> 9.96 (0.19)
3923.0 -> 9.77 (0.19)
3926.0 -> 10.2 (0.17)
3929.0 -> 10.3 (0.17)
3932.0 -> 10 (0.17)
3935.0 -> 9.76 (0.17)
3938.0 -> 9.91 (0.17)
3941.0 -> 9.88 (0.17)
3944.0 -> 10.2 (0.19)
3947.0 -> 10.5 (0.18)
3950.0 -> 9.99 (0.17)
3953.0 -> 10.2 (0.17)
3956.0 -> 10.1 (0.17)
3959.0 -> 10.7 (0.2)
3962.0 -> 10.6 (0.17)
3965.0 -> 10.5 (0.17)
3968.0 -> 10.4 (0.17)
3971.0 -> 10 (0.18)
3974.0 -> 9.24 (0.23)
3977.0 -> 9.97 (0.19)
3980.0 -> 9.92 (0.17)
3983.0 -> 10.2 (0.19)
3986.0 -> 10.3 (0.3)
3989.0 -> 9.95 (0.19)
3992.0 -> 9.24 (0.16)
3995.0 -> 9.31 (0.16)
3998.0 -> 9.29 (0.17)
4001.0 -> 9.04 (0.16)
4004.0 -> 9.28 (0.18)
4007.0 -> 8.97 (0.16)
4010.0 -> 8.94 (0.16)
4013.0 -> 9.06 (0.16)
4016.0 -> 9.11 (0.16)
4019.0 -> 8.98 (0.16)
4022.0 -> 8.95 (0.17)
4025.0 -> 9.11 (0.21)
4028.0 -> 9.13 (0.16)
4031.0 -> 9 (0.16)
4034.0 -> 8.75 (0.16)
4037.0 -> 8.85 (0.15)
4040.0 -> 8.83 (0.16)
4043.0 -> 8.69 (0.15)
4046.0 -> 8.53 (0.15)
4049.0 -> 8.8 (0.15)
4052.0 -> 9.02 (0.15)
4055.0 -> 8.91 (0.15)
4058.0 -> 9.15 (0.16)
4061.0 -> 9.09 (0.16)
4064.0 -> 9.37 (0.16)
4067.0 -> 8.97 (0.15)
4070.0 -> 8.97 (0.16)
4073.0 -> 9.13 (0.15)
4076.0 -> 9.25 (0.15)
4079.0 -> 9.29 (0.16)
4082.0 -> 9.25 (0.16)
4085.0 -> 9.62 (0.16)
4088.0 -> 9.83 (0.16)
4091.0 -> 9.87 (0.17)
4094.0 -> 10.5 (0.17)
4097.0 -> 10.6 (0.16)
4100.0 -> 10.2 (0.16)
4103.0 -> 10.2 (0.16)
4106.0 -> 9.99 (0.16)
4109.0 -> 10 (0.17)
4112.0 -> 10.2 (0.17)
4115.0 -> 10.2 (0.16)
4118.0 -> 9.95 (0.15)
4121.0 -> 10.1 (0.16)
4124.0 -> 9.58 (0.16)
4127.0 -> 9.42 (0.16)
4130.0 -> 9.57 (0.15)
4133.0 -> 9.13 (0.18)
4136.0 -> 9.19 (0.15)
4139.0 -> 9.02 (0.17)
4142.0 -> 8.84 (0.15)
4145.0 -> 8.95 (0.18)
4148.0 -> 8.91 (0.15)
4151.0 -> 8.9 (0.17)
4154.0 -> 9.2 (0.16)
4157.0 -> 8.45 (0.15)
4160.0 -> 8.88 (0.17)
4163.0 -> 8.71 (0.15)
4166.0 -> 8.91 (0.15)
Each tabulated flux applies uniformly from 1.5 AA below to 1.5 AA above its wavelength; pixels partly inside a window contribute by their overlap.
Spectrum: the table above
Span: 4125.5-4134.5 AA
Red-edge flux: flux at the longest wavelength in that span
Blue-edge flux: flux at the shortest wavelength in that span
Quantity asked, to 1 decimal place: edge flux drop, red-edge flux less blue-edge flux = -0.3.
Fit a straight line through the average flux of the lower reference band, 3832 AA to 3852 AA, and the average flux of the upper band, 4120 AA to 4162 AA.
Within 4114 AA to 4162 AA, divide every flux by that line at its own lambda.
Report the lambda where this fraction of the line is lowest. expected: 4157.0 AA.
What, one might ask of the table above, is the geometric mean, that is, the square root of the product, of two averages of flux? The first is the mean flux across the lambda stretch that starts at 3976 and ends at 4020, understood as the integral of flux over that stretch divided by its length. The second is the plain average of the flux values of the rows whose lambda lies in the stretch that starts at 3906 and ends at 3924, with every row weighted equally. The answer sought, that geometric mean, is 9.8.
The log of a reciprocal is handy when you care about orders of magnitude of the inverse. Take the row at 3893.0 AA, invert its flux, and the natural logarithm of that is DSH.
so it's -2.37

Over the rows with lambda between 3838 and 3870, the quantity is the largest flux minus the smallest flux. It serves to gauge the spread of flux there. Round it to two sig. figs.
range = 1.0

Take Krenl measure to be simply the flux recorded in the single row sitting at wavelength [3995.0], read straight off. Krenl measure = 9.31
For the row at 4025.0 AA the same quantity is 9.11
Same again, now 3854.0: 11.3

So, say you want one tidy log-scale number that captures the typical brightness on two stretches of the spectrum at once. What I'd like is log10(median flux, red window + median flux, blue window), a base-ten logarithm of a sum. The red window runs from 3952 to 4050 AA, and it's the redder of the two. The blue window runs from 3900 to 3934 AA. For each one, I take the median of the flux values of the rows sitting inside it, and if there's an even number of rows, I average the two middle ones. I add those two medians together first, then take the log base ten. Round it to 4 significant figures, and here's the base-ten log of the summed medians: 1.289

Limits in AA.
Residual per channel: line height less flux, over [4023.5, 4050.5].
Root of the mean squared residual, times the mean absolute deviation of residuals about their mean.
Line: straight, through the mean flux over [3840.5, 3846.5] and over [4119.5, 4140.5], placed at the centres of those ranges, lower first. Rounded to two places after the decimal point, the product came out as 0.13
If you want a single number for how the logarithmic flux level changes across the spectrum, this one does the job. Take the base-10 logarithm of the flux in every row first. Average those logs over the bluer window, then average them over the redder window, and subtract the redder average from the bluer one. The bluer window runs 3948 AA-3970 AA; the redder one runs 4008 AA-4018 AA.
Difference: 0.059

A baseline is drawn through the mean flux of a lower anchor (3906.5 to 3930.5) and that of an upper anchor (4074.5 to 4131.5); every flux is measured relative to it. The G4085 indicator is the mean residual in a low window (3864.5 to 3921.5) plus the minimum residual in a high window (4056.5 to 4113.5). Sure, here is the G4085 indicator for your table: -0.46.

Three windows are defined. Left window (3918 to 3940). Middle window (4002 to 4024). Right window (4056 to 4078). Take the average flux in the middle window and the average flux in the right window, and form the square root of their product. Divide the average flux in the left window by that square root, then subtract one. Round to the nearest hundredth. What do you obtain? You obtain 0.10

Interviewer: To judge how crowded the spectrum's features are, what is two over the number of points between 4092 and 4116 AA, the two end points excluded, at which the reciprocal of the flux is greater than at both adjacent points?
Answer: 2.0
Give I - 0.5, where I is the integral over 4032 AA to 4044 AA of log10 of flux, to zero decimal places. 11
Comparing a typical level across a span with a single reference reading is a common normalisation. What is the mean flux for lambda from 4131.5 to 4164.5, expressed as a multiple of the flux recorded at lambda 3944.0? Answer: 0.88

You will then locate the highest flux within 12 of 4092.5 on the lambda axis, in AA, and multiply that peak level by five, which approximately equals 53.0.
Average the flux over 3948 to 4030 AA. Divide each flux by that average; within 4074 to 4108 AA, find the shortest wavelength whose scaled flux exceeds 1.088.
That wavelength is 4094.0 AA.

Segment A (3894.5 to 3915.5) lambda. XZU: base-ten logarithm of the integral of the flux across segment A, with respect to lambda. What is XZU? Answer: 2.34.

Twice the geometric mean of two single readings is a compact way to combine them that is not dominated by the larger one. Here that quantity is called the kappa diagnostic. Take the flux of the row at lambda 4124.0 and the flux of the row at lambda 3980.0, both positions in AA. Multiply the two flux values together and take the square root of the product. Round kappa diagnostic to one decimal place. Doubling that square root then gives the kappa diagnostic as 19.5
